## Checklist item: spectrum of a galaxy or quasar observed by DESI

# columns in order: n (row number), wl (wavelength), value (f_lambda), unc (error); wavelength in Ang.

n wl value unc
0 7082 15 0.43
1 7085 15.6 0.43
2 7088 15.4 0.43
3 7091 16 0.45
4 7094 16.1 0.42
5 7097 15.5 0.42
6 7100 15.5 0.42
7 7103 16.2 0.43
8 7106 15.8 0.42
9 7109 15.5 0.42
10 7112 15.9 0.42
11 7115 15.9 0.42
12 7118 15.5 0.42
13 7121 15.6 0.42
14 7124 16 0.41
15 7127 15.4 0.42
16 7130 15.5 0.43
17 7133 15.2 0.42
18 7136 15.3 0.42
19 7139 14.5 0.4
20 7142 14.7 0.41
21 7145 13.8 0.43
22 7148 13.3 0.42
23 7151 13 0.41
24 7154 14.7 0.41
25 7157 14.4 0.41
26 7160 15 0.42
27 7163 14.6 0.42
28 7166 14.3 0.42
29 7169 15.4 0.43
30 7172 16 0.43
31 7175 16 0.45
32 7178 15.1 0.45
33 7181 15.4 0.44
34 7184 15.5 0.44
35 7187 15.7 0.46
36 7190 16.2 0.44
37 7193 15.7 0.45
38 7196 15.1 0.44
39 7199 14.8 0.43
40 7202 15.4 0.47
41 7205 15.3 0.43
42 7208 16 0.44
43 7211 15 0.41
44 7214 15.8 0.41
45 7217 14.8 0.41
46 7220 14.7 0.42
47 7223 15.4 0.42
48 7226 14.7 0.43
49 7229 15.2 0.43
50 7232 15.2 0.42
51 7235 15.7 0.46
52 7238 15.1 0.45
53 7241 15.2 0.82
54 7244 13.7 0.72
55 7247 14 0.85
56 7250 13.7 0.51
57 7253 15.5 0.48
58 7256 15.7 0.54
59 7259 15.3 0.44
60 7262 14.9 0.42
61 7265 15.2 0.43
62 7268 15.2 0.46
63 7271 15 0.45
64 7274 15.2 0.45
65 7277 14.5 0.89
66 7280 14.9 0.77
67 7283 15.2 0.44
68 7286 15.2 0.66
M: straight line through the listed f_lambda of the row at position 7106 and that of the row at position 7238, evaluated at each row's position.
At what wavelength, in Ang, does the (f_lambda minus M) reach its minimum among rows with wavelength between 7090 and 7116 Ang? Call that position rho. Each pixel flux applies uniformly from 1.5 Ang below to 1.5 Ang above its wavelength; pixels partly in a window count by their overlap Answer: 7097 Ang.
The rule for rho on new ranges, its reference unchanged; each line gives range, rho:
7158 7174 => 7166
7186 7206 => 7199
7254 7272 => 7262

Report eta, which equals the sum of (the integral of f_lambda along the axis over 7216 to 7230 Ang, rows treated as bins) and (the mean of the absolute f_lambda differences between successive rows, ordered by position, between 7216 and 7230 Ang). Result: 210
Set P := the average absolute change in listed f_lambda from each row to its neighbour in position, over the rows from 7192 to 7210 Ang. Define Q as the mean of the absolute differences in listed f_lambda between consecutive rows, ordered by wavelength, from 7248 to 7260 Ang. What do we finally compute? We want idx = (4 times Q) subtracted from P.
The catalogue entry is -2.7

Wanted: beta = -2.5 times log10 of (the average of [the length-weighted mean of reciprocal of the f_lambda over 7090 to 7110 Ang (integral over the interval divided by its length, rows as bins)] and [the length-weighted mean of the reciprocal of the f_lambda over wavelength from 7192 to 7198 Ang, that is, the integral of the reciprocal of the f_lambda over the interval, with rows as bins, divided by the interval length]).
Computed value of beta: 2.98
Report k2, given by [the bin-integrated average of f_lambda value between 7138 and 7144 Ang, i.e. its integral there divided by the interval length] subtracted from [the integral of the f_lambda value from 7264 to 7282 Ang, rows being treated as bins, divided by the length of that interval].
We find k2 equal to 0.5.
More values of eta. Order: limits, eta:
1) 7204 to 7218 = 217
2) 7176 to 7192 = 250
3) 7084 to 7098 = 221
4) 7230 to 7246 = 240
